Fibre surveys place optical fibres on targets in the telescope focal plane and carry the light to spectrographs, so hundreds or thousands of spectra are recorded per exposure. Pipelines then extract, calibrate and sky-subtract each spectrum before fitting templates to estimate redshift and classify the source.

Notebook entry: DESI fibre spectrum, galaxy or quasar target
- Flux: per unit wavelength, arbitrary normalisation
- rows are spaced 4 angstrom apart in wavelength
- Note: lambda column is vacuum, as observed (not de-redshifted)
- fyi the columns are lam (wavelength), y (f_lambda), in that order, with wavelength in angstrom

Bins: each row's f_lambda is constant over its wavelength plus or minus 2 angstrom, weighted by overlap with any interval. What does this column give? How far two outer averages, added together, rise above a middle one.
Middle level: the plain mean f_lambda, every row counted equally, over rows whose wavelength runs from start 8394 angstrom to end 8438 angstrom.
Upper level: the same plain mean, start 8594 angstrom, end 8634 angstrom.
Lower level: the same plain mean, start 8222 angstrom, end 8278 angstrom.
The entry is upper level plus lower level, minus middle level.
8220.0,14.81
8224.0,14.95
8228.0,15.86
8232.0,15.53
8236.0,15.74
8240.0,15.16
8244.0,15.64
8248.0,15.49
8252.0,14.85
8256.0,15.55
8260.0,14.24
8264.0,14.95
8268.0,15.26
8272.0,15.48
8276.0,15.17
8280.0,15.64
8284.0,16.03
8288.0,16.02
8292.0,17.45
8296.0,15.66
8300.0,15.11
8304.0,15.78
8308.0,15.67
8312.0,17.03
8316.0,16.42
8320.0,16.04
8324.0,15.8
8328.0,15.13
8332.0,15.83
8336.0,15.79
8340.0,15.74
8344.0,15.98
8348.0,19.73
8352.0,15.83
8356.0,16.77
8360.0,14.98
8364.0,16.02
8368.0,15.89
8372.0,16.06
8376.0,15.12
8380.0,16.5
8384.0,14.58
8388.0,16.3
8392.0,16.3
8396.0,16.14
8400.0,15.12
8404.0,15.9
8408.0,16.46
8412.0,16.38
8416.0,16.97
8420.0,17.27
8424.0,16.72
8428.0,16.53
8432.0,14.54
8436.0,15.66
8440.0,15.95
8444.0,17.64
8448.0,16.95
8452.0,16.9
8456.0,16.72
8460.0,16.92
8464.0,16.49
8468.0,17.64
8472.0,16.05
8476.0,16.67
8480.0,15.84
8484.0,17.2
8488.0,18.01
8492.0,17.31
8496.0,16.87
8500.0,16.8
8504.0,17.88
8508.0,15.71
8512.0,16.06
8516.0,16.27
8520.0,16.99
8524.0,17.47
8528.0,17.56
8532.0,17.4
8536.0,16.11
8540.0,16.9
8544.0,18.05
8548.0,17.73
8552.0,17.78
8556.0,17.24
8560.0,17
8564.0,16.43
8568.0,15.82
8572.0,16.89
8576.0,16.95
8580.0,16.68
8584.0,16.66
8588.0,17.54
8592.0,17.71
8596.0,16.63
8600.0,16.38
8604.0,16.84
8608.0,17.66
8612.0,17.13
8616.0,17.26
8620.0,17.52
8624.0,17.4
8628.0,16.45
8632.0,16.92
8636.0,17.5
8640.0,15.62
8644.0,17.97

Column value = 16.1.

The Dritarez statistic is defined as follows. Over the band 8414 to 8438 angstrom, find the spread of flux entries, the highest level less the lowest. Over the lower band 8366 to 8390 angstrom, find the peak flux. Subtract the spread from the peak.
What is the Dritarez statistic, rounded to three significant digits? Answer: 13.8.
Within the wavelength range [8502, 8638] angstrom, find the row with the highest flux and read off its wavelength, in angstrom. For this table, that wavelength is 8544.0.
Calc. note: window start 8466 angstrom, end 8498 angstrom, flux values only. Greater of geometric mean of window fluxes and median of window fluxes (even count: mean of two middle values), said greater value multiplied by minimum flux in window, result 270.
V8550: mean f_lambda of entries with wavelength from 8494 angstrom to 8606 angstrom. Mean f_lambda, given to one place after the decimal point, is 16.9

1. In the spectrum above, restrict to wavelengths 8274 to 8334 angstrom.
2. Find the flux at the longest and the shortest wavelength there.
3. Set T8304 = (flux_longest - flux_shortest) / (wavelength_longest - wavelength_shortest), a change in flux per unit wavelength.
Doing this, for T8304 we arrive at 0.012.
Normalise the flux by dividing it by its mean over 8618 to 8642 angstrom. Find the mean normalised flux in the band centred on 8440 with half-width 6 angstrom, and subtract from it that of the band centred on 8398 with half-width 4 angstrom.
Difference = 0.05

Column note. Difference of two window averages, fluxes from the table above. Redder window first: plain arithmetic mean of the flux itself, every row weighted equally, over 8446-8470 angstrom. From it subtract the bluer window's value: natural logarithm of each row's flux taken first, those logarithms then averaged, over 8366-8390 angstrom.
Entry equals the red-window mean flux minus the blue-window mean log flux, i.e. 14.2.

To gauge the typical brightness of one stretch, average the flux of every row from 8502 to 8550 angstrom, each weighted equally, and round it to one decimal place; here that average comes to 17.0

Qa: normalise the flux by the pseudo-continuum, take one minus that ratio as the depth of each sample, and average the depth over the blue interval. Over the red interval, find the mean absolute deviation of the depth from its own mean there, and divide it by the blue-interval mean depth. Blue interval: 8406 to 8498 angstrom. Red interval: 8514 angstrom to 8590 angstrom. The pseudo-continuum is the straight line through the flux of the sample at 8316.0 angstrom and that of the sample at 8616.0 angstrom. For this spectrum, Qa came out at 4.1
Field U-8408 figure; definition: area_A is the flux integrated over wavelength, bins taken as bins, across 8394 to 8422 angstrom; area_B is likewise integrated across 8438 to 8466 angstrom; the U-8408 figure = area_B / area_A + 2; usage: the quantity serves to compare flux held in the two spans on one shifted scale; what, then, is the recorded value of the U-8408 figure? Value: 3.03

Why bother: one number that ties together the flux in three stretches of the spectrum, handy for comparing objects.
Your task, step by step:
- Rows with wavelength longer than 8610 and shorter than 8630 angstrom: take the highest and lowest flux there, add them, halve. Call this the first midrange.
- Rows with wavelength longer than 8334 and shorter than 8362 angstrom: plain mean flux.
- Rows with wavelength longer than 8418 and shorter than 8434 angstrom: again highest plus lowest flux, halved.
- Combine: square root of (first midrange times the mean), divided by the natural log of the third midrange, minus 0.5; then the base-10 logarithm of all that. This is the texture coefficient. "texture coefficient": 0.743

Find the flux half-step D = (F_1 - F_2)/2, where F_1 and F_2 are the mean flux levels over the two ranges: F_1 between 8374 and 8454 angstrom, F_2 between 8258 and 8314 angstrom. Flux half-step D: 0.26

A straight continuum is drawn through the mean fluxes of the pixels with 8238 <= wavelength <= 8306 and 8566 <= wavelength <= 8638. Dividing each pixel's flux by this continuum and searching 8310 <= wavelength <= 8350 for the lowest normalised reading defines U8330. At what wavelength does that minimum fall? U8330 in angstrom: 8328.0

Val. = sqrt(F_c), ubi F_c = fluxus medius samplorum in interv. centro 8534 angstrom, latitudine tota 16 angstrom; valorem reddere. 4.12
